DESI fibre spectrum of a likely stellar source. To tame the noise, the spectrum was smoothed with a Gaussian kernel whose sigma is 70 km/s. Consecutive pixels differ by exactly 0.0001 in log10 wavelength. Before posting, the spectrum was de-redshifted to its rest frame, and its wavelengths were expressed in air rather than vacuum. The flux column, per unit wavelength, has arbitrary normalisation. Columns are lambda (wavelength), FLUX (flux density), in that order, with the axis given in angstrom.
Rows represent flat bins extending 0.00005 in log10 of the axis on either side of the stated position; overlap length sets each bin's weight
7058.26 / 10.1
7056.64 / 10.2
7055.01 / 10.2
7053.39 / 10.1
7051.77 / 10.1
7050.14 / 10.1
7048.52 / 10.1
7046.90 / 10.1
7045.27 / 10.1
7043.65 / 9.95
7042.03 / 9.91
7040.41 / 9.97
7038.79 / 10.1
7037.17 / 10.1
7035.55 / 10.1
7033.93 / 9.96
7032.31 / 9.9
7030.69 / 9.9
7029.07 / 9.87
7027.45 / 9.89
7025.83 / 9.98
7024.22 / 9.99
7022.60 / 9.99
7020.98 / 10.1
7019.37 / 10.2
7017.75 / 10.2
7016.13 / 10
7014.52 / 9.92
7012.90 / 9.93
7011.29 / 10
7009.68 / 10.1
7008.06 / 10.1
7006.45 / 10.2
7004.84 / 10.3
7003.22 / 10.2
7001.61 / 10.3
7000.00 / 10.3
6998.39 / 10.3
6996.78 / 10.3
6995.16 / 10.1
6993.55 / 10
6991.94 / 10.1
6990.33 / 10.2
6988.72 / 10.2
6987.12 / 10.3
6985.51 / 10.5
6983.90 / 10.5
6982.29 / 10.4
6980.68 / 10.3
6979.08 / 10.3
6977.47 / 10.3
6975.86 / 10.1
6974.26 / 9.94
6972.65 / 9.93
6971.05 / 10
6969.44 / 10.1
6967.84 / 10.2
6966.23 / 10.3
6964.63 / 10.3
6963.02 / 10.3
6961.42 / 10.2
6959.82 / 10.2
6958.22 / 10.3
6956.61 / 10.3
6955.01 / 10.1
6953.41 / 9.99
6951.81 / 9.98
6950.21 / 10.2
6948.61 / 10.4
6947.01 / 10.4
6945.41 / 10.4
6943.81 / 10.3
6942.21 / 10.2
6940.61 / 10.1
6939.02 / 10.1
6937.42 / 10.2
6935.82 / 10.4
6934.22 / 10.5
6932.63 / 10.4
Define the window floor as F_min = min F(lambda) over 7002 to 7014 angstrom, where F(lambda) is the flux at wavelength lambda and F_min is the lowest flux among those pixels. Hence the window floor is 9.93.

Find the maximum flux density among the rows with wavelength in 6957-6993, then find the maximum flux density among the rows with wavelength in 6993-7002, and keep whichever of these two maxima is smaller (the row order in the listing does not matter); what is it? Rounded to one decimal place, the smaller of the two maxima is 10.3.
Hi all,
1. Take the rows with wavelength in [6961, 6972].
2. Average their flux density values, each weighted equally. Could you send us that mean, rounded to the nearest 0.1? 10.2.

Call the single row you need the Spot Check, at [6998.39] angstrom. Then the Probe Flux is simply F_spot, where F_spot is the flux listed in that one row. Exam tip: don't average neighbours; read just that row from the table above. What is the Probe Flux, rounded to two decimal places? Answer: 10.30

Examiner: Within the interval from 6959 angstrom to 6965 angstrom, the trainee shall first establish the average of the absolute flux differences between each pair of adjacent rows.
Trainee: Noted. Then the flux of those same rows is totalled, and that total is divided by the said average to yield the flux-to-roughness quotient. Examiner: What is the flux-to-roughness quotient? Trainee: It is 1230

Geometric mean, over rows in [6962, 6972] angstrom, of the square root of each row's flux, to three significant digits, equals 3.19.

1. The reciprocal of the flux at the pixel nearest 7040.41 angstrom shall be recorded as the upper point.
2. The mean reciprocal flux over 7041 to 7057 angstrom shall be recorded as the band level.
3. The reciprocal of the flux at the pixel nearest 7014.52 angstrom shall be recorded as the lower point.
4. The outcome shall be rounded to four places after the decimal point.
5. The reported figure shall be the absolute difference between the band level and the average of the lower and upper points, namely 0.0014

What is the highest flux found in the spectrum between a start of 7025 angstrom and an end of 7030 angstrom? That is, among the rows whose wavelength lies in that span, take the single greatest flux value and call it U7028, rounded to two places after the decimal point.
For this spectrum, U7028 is 9.98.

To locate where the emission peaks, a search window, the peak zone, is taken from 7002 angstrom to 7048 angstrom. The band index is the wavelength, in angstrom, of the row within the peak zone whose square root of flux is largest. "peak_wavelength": 7004.84 angstrom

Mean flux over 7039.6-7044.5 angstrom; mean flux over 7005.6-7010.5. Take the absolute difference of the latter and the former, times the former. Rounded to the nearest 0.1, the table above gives 1.9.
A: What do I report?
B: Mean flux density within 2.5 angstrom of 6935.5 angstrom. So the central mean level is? 10.4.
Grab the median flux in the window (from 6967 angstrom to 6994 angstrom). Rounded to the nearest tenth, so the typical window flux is 10.2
